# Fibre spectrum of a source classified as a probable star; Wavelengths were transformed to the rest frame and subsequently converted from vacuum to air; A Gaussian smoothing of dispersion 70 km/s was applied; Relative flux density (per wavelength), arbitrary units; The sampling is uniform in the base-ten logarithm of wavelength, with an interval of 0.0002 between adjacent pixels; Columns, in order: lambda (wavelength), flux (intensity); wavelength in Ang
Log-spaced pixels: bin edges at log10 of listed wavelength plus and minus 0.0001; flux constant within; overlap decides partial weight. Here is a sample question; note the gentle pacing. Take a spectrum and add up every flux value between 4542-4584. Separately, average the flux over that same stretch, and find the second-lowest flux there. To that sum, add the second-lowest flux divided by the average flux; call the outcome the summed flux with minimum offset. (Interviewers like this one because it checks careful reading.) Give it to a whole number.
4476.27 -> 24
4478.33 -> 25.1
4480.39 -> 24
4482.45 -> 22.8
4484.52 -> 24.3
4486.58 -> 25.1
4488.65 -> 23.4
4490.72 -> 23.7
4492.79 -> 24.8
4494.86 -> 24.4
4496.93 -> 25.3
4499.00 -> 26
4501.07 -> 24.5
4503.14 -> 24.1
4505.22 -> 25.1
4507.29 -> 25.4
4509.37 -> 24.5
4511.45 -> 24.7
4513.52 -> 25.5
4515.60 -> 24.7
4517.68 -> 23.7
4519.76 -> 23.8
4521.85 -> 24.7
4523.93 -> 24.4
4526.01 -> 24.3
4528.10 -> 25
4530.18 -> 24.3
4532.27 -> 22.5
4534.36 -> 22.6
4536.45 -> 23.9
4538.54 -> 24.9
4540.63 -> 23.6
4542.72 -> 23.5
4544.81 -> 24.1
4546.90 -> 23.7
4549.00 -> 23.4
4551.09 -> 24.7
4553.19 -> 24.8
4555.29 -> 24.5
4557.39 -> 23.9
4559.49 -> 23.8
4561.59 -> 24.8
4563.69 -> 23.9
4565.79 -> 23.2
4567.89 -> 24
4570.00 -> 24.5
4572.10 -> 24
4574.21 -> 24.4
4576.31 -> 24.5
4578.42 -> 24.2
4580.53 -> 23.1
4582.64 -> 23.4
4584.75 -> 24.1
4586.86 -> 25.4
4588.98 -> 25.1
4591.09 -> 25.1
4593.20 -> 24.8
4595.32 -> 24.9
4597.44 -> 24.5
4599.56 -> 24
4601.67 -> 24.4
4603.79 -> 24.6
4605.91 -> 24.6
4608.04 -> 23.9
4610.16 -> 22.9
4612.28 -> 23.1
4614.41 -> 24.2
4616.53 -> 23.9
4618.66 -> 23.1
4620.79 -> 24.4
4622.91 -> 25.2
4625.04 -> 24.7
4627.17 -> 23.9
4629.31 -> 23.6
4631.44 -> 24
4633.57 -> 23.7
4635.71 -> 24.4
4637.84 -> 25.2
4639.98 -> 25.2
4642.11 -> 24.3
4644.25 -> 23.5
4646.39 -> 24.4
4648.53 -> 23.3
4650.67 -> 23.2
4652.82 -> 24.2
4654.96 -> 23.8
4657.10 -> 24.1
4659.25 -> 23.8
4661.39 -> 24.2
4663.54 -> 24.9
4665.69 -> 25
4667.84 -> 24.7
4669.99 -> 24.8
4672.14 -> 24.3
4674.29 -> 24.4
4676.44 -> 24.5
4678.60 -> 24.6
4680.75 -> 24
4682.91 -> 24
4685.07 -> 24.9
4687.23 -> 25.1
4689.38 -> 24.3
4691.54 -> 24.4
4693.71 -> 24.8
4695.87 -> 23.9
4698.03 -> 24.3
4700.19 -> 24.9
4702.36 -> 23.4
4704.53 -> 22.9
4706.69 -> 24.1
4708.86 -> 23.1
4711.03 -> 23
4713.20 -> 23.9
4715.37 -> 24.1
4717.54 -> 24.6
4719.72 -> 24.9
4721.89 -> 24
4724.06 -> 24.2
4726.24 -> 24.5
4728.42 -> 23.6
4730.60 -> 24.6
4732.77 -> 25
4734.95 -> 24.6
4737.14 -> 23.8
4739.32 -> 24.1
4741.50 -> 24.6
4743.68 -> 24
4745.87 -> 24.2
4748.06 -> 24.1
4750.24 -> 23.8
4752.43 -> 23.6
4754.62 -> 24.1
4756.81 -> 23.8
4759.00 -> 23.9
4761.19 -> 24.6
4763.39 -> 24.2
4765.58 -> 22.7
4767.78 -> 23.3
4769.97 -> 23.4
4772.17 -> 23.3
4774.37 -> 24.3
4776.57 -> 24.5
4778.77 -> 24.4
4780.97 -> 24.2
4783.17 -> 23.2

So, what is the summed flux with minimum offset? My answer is 481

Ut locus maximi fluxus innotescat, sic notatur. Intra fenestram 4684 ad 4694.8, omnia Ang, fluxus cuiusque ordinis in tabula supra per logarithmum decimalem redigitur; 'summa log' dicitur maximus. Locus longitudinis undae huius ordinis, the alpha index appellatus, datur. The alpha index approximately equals 4687.23 Ang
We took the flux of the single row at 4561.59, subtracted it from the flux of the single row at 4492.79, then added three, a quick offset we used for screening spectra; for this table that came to 3.0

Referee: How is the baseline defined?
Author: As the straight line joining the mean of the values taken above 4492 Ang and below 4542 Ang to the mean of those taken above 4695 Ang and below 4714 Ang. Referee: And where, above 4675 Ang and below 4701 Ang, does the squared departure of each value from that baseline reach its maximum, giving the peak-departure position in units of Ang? 4687.23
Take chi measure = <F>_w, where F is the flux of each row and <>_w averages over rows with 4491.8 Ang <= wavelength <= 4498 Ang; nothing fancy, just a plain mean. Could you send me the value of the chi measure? 24.8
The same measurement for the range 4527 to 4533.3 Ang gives 23.9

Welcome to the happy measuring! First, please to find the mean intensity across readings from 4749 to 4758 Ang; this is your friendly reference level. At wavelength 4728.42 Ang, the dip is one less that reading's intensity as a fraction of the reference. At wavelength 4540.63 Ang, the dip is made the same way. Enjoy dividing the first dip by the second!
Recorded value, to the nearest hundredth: 1.00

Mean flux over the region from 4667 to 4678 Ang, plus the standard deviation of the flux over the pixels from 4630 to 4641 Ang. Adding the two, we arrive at 25.2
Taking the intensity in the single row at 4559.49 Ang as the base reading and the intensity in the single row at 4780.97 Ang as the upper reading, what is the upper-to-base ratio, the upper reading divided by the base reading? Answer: 1.02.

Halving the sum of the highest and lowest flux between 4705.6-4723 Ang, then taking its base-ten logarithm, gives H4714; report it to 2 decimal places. 1.38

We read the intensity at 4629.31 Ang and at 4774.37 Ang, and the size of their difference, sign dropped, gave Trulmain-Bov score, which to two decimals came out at 0.70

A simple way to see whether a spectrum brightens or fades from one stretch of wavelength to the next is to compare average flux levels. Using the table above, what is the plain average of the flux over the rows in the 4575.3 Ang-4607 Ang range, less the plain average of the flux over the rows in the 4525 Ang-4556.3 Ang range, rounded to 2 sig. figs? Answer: 0.46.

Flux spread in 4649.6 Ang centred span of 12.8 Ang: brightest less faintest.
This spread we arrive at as 1.2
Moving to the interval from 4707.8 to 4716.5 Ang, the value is 1.1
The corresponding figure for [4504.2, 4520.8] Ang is 1.8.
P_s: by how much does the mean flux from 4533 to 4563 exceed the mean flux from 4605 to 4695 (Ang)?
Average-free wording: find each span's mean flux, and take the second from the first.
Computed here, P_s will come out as -0.2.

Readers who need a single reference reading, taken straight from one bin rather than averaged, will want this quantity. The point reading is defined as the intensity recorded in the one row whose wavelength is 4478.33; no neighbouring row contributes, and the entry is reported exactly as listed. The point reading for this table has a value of 25.1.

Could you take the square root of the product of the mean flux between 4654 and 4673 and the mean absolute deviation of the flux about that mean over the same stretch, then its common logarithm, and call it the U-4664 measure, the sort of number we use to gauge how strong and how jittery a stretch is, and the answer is 0.49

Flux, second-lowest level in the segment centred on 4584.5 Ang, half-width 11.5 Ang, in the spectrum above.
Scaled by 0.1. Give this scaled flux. 2.34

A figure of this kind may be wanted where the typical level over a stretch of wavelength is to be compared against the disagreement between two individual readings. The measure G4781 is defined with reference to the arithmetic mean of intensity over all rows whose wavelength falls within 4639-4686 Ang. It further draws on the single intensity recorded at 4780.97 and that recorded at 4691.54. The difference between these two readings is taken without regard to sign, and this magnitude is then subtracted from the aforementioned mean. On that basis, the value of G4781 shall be 24.1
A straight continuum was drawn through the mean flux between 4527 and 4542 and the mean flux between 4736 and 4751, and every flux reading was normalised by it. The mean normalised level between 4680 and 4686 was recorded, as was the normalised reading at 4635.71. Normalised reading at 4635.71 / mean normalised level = 1.01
